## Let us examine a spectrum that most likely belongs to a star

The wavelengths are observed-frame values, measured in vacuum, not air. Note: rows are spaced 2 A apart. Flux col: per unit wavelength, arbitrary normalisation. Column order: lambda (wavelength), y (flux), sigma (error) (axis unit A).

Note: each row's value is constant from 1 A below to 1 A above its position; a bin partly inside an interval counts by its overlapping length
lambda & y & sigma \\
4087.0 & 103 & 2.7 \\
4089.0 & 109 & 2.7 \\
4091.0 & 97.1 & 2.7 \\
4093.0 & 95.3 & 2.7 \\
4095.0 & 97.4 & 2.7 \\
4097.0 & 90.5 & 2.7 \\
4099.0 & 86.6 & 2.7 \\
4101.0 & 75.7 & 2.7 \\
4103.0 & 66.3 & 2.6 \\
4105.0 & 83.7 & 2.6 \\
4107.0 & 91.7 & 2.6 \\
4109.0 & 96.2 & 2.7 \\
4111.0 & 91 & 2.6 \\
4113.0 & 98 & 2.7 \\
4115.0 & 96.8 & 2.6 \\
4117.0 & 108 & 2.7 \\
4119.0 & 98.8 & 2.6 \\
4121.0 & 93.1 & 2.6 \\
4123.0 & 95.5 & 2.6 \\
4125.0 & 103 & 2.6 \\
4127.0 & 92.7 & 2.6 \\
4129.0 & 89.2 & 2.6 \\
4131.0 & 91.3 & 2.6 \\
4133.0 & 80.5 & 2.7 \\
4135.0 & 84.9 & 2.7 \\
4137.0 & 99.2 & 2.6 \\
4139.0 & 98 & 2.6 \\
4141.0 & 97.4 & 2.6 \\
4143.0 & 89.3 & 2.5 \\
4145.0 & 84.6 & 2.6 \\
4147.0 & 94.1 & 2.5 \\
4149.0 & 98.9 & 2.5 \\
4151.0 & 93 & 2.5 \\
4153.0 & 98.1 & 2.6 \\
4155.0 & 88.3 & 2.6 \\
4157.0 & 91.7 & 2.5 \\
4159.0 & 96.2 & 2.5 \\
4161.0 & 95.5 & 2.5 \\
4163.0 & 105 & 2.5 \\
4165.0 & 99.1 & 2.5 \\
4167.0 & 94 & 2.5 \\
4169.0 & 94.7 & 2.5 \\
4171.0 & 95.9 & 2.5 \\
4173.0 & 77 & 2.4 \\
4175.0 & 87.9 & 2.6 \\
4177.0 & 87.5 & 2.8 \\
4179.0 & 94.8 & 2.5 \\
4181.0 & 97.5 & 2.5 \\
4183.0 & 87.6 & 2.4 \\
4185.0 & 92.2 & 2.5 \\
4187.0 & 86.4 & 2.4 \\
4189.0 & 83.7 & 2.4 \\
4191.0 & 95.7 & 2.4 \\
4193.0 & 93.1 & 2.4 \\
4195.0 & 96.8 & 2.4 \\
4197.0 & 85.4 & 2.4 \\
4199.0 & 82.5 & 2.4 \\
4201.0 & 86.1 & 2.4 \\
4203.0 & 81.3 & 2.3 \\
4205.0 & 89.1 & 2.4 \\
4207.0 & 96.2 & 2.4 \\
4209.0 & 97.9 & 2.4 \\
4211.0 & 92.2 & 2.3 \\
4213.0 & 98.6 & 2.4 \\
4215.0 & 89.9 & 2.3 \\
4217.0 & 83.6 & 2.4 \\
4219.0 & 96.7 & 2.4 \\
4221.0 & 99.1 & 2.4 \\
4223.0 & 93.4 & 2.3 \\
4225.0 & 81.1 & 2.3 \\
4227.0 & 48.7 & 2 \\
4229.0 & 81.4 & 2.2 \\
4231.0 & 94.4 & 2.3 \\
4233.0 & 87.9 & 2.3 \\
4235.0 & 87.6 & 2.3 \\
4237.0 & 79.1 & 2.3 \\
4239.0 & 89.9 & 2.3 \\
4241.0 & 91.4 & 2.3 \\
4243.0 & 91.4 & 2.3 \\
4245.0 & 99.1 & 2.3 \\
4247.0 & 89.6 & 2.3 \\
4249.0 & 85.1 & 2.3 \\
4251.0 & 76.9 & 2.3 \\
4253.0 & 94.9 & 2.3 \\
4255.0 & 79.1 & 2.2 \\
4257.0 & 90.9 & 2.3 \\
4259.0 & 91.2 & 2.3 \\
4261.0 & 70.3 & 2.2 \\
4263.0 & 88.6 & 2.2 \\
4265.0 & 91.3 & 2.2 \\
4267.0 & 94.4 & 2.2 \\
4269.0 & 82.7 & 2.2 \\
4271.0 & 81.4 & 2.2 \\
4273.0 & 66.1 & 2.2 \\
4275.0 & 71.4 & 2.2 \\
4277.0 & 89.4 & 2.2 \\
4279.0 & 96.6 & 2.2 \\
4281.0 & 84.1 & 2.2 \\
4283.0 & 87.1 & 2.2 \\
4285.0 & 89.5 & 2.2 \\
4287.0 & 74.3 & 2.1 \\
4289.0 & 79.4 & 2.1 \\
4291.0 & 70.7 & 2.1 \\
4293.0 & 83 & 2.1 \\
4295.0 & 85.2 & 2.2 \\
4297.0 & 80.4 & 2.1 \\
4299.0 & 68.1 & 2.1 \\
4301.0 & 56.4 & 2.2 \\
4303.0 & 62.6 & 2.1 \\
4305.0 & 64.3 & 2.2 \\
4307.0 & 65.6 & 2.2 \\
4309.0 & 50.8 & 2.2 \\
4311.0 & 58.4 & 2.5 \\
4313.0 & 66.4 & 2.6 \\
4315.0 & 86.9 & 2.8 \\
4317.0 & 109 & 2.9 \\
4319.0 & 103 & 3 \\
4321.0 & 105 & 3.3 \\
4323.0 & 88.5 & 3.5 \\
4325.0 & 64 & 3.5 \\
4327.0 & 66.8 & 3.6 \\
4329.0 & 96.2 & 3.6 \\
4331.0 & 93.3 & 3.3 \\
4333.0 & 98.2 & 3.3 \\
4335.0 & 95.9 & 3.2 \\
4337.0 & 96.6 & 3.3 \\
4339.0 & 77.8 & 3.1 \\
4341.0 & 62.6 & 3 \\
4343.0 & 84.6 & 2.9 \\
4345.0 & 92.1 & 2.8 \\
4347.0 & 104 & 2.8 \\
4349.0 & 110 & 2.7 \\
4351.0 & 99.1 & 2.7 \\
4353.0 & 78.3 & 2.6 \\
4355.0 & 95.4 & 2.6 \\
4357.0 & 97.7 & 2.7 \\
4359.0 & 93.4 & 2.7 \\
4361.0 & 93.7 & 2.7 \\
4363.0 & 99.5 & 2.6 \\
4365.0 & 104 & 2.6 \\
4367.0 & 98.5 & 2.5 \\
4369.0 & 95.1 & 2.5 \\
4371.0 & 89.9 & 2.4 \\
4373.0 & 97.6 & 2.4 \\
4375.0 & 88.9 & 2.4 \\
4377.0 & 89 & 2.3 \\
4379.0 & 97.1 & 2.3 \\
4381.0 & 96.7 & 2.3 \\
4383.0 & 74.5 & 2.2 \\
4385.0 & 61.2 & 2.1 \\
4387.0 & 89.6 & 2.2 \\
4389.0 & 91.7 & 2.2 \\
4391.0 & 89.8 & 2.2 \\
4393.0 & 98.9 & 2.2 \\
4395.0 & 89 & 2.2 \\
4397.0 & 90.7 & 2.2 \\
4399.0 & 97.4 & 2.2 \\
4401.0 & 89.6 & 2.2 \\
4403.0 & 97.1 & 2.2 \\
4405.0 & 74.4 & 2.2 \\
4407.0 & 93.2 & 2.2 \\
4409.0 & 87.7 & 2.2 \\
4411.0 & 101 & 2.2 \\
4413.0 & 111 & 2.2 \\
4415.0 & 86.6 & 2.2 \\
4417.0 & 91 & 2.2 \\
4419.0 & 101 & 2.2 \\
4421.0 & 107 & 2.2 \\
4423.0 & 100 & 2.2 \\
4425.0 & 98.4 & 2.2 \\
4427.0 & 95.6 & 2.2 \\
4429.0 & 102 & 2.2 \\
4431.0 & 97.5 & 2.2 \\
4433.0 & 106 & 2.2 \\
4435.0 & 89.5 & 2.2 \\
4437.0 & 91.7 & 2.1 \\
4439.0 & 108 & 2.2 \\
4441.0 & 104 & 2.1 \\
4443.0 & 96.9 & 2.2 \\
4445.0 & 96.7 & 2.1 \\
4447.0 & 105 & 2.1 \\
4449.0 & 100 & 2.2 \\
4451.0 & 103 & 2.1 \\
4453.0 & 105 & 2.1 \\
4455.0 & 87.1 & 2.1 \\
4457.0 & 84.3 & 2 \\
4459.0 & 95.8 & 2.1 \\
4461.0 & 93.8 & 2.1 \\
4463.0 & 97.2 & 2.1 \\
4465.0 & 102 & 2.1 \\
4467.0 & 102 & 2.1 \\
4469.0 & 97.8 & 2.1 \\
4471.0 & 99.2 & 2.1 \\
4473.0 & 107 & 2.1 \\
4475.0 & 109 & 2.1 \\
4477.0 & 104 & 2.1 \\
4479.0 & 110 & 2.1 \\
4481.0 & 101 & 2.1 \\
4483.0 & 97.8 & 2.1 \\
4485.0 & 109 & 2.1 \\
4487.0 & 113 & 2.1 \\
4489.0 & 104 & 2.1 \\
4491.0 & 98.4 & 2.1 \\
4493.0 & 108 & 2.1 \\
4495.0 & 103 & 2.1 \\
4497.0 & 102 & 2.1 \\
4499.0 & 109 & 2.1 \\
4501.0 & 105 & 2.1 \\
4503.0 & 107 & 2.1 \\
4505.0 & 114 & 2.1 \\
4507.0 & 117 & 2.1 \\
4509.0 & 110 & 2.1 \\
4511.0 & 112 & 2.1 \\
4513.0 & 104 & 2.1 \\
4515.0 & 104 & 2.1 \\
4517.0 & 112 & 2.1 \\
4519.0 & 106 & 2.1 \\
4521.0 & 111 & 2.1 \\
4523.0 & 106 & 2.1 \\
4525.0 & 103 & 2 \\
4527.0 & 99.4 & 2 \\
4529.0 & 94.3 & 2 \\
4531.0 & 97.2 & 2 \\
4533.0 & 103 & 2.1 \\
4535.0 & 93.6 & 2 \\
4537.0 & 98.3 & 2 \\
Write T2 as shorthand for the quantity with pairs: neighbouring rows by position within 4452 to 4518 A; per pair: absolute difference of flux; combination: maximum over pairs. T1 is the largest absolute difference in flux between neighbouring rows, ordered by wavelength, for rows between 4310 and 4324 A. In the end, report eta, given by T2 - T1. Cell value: -4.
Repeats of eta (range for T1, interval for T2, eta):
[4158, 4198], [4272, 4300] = -1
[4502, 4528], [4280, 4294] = 7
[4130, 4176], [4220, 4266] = 14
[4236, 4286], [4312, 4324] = 1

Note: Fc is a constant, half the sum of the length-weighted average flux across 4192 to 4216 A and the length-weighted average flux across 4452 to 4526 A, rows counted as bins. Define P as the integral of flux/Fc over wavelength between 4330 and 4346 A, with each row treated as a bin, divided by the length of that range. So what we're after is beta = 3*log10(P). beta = -0.138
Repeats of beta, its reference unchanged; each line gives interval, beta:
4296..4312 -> -0.561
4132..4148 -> -0.089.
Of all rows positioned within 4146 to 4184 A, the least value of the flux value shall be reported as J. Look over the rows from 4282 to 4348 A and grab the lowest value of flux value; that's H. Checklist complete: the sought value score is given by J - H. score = 26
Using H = 50.8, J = 77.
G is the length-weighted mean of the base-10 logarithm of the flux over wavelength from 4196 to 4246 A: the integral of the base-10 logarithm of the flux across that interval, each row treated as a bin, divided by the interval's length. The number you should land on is 1.94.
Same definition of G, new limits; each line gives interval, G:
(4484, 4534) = 2.02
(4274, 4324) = 1.89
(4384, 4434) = 1.97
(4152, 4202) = 1.96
